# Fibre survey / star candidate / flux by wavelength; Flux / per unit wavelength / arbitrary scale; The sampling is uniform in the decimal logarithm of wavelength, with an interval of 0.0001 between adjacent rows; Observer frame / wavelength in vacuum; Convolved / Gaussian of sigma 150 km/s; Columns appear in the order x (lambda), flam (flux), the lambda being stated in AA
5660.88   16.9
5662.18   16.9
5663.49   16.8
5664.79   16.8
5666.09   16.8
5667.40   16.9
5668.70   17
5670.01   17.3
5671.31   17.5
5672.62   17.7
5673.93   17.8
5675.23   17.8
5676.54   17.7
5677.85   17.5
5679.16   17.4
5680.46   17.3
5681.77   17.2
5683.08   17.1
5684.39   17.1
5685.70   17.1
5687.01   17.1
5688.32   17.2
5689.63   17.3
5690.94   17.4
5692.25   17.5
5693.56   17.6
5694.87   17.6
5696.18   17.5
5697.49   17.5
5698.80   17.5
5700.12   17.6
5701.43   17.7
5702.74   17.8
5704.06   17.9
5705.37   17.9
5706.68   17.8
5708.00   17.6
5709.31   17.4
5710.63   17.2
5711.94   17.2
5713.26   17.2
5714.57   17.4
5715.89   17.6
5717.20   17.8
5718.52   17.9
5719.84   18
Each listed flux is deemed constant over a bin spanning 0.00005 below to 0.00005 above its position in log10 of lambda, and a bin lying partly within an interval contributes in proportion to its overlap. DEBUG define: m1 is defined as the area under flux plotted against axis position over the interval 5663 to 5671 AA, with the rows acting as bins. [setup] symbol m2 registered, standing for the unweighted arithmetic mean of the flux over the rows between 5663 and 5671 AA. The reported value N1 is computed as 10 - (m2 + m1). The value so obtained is -143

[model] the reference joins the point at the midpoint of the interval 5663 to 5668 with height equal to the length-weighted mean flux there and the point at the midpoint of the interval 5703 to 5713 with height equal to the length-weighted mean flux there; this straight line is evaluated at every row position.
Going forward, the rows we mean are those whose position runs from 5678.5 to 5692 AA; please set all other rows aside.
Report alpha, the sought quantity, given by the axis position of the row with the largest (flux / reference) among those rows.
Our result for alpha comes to 5679.16 AA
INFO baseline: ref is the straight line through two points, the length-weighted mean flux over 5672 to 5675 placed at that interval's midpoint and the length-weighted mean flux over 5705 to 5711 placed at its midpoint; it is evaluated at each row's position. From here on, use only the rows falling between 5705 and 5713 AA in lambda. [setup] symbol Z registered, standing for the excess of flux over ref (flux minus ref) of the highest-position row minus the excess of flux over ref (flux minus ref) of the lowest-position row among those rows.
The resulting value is -0.7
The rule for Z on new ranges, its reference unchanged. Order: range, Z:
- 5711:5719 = 0.7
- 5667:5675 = 0.9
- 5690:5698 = 0.1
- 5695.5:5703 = 0.3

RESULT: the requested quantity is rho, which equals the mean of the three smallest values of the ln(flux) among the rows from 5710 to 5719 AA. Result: 2.84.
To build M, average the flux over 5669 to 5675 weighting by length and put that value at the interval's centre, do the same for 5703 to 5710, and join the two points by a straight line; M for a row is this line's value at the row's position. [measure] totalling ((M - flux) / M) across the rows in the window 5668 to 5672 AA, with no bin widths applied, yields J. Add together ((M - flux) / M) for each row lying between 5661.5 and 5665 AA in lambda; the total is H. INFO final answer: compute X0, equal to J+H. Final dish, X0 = 0.17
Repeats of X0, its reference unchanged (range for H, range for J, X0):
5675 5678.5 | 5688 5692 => 0.04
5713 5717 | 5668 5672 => 0.11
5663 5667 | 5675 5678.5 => 0.11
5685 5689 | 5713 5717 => 0.14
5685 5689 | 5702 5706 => 0.05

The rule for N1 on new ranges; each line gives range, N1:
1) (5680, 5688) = -144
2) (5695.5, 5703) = -140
